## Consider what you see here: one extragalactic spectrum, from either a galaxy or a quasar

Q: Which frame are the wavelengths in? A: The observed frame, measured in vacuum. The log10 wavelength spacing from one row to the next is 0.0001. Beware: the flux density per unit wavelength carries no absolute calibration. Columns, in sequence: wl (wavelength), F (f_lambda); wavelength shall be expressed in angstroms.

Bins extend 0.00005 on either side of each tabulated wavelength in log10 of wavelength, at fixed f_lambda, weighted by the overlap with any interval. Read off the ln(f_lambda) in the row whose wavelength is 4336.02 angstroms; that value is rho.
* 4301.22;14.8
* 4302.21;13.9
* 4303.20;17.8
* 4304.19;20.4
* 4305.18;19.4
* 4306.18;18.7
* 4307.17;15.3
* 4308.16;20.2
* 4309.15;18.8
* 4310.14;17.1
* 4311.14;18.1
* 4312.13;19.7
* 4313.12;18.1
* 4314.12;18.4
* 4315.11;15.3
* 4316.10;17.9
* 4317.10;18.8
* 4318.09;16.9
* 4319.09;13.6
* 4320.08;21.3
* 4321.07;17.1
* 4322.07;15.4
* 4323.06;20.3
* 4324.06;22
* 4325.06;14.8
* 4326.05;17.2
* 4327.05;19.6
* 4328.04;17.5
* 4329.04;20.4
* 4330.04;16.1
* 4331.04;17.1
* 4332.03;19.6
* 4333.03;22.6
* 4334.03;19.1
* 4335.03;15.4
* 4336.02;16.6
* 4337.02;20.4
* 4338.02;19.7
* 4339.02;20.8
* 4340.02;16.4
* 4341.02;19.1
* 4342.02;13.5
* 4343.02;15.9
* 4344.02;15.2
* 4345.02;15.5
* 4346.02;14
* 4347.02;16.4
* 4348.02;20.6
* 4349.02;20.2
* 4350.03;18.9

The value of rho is 2.81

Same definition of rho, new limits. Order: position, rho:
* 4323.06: 3.01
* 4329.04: 3.02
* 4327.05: 2.98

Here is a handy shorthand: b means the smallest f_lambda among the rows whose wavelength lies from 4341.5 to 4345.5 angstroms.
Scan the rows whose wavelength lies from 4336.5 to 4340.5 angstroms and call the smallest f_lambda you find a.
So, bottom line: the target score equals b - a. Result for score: -2.9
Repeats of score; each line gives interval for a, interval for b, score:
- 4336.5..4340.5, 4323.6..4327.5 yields -1.6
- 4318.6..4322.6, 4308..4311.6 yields 3.5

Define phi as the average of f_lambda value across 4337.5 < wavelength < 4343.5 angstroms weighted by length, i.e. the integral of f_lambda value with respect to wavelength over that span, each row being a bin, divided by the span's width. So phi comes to 17.6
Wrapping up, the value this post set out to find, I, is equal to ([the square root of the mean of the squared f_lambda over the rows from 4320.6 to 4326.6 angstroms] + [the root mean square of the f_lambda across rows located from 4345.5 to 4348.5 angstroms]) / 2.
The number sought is 17.6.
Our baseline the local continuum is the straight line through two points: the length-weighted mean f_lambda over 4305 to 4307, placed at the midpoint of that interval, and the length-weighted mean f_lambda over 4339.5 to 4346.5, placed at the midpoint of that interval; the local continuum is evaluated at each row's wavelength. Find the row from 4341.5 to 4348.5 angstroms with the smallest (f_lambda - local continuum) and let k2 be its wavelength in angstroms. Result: 4342.02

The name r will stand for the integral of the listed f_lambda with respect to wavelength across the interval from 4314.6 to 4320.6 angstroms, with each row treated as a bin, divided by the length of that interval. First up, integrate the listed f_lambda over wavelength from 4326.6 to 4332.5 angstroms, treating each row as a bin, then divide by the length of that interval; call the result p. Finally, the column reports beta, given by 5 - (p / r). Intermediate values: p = 18.38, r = 17.3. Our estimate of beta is 3.94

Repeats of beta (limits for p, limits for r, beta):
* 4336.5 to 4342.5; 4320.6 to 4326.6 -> 3.97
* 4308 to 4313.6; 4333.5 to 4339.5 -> 4.01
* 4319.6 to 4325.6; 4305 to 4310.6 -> 3.98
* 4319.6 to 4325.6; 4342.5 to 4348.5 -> 3.86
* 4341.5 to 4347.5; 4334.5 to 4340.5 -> 4.17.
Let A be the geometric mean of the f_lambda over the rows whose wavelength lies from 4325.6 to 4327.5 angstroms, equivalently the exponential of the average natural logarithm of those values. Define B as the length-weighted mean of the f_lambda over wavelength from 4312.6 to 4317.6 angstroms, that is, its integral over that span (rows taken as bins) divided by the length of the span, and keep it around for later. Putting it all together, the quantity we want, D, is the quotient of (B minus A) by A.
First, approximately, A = 18.4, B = 17.7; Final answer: -0.04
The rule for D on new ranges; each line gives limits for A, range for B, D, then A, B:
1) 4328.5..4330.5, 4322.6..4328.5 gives 0.02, 18.1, 18.6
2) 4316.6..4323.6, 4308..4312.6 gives 0.07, 17.4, 18.7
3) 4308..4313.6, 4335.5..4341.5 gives 0.01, 18.6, 18.8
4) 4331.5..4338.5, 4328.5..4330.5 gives -0.04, 18.9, 18.2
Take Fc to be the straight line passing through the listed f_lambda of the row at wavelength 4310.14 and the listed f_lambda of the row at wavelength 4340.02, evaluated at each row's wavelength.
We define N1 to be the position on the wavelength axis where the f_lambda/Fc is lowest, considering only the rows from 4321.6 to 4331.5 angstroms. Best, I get 4325.06 angstroms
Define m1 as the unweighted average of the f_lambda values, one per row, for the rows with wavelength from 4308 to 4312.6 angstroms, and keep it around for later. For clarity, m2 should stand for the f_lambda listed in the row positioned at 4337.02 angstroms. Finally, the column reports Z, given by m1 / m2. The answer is 0.92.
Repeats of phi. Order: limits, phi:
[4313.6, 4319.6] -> 16.8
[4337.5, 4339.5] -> 20.2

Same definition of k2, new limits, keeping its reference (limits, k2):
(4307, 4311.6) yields 4307.17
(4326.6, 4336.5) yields 4335.03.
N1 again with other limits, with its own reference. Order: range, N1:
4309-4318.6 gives 4315.11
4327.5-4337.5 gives 4335.03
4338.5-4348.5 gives 4342.02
